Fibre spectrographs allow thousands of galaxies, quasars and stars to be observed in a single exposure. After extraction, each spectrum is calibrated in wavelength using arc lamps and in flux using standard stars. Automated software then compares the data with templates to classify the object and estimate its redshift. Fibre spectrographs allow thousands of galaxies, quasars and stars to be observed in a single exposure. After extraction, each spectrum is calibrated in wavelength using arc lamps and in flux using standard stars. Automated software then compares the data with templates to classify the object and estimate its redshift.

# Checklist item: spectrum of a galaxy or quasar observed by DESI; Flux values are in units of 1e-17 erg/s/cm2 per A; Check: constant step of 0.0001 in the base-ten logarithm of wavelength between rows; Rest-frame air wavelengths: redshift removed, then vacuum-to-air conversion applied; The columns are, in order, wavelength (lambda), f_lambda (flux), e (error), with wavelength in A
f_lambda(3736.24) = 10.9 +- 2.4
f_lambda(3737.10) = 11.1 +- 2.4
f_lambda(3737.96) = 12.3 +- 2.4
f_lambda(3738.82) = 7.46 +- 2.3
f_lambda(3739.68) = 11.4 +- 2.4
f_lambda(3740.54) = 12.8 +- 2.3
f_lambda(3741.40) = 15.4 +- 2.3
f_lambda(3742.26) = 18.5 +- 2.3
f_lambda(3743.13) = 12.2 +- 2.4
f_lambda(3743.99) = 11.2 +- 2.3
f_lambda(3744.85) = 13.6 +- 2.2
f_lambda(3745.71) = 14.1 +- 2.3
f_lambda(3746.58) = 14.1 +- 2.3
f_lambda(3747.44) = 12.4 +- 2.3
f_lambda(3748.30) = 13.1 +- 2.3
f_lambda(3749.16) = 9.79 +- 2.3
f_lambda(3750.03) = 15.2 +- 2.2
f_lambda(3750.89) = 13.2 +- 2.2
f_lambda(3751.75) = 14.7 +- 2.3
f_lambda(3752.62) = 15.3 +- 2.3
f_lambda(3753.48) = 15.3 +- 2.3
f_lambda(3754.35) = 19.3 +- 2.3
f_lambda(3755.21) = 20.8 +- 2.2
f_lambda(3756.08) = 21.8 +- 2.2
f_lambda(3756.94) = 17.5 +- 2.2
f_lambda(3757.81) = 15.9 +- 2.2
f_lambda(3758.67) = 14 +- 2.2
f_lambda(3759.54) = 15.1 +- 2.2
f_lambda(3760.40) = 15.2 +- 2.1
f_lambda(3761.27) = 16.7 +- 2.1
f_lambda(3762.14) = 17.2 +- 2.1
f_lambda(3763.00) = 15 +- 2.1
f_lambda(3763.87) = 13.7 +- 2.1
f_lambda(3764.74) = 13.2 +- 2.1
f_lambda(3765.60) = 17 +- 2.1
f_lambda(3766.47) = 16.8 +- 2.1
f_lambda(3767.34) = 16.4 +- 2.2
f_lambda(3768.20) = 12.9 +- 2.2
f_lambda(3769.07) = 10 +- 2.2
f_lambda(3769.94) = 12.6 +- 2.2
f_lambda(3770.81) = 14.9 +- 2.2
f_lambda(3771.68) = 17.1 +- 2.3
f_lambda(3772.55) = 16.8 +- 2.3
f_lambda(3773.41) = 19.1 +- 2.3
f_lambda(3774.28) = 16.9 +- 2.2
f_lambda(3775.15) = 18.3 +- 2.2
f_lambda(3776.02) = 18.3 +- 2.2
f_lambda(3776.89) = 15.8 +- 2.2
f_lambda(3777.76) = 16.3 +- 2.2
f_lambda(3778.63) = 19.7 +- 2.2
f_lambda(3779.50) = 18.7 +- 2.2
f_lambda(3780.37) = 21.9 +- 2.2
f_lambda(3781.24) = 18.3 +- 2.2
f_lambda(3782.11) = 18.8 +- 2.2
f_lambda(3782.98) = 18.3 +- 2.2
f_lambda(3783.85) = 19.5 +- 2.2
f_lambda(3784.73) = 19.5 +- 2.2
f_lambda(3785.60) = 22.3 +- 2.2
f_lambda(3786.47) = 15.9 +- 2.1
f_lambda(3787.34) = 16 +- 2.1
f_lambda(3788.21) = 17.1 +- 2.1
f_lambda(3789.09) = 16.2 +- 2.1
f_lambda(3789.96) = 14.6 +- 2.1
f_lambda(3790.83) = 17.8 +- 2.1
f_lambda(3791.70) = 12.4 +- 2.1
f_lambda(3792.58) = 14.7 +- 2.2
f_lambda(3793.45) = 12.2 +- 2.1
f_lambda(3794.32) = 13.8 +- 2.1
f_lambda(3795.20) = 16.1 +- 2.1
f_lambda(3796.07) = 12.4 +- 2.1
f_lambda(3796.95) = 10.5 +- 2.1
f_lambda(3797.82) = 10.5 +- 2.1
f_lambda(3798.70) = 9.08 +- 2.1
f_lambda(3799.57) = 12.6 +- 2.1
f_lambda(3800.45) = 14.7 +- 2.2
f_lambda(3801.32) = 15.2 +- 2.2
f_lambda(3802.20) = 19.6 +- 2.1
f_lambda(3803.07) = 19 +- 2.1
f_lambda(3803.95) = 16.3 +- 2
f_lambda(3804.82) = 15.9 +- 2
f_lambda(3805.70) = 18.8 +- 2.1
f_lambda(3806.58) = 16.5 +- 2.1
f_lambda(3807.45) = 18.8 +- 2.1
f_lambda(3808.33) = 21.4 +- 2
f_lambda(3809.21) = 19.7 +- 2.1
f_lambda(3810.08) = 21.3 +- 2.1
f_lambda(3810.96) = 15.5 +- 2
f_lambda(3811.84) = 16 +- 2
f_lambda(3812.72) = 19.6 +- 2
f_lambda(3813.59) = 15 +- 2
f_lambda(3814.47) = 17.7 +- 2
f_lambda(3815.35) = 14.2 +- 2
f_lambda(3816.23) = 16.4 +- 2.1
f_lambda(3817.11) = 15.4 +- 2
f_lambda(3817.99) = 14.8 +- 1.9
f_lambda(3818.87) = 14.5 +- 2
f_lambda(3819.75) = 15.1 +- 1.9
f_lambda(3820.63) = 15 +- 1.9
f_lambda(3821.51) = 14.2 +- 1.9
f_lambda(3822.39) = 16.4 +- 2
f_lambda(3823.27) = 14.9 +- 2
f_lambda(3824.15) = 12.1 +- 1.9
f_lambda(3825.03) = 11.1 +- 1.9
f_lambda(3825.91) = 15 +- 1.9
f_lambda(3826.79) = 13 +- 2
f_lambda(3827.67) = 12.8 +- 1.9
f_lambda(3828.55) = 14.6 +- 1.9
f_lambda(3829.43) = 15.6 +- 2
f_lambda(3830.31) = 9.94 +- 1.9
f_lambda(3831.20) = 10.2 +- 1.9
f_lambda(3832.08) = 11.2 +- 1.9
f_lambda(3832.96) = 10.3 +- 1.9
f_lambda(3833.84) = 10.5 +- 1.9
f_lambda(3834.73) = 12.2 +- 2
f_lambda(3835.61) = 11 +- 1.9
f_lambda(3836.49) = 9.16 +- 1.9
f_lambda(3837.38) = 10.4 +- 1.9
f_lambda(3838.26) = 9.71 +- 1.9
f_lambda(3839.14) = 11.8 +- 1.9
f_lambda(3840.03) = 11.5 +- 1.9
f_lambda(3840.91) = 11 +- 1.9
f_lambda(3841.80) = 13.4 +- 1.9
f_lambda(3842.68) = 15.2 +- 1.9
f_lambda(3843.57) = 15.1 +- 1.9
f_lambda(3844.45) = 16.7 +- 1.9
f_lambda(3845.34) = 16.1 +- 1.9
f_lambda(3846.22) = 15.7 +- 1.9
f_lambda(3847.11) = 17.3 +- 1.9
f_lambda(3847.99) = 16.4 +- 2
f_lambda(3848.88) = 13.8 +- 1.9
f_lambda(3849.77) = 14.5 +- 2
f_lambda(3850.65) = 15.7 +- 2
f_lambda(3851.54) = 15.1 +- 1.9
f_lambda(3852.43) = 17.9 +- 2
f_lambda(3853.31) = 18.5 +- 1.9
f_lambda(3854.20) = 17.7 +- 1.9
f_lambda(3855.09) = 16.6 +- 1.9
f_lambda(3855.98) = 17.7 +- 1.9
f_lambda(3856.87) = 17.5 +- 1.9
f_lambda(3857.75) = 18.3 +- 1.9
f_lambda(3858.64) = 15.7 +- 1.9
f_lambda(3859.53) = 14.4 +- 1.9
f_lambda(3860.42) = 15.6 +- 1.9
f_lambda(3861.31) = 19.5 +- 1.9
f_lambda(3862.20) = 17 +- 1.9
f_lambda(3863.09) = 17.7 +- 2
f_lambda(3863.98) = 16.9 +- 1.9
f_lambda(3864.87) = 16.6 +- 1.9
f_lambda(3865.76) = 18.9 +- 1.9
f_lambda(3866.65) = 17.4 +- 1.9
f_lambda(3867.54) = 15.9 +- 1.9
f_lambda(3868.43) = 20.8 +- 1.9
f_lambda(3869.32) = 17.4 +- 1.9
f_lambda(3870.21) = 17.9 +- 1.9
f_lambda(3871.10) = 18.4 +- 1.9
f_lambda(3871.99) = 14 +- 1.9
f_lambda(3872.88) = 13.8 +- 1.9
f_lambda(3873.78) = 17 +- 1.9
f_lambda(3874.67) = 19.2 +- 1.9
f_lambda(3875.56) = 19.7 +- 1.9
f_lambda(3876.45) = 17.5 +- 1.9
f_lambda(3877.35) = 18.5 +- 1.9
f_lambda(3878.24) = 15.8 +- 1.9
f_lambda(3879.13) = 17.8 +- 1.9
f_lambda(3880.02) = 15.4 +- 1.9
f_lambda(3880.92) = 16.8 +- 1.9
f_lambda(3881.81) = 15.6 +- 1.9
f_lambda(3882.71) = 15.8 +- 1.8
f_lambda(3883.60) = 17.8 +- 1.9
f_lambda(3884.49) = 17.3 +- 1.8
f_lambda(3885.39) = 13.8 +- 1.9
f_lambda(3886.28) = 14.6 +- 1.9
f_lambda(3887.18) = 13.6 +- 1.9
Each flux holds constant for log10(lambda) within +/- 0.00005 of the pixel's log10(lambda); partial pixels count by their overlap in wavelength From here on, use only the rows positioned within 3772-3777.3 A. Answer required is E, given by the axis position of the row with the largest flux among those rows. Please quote 3773.41 A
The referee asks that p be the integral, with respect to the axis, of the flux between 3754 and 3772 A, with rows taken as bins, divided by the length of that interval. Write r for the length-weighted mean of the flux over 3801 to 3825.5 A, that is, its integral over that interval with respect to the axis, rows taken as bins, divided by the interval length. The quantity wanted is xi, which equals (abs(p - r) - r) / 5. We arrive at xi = -3.2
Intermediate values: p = 15.8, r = 16.4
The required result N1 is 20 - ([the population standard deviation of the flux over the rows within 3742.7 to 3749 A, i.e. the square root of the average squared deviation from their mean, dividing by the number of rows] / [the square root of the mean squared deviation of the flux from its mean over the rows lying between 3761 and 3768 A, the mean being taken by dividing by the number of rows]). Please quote 19.3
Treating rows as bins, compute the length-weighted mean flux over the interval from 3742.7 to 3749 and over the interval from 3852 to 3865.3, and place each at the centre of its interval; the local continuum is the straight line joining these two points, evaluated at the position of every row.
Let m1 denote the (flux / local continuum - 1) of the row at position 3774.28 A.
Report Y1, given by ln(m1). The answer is -1.55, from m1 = 0.21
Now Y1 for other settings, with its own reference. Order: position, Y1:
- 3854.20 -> -3.19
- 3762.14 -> -1.28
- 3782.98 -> -1.26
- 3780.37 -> -0.60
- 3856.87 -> -3.76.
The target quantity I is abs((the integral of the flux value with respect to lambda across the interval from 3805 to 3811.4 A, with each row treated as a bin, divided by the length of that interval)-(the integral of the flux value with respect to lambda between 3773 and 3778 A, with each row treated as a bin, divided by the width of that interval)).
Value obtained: 1.3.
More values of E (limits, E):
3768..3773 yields 3771.68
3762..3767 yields 3762.14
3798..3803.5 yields 3802.20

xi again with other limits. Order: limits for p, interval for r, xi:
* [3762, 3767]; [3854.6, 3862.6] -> -3.1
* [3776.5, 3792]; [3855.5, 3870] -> -3.4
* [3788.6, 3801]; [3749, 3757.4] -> -2.7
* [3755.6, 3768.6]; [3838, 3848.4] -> -2.5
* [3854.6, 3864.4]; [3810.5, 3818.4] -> -3.0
